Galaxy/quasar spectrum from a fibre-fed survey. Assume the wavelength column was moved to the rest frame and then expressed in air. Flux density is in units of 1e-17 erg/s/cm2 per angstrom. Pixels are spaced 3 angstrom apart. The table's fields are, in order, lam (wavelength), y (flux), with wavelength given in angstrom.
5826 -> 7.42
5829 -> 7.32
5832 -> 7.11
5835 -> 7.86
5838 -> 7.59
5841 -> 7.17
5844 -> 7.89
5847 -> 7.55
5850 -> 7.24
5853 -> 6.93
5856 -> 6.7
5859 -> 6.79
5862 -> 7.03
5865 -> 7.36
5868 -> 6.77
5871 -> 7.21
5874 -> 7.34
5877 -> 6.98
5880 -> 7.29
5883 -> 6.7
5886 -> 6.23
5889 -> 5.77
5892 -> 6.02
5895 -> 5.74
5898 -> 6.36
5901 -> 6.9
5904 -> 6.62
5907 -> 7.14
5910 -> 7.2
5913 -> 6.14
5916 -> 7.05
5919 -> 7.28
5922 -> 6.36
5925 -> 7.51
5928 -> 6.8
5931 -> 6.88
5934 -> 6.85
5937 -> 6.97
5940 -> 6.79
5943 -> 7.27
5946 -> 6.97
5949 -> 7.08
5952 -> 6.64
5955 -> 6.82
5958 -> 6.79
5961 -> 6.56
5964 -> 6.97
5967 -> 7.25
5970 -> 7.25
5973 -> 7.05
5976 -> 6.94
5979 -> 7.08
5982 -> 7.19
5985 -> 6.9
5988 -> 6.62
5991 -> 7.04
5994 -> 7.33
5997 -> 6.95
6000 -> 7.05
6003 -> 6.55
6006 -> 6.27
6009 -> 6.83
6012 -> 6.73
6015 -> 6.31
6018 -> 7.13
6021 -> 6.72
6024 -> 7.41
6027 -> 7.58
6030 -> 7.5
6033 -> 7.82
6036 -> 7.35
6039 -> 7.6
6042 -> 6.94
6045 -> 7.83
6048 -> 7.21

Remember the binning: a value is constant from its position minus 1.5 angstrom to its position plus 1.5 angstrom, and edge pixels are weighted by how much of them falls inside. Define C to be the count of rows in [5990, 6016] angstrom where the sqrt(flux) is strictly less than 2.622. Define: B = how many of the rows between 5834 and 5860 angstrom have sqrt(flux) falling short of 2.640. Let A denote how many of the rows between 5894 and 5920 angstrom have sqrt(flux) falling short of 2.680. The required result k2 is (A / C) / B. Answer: 0.47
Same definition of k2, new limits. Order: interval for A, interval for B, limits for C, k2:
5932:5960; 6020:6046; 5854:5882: 1.33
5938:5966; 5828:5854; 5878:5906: 1.14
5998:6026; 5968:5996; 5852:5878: 0.89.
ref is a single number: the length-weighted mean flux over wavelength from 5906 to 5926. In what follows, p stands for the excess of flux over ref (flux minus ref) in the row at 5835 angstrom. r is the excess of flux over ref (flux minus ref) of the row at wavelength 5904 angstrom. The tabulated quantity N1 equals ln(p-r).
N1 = 0.2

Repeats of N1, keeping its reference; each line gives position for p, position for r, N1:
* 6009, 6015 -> -0.7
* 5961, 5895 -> -0.2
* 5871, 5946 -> -1.4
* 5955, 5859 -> -3.5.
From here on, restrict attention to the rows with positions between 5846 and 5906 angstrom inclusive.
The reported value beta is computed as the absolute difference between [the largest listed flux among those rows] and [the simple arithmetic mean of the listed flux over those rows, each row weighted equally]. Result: 0.77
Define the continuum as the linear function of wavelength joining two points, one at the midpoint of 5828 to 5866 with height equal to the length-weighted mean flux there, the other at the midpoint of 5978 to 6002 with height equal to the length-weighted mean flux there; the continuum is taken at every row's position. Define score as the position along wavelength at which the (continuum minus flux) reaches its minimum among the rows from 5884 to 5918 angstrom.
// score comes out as 5910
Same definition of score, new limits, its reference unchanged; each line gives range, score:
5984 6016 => 5994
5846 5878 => 5847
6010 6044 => 6033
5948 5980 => 5970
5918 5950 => 5925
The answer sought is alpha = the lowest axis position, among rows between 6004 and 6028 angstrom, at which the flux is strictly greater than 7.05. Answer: 6018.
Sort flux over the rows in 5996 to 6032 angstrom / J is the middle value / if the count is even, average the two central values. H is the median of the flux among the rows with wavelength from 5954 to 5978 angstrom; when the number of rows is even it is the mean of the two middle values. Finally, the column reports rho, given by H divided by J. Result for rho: 1.01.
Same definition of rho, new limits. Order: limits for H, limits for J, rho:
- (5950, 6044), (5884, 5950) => 1.02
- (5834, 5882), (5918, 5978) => 1.04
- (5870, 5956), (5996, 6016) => 1.02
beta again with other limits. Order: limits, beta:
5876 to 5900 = 0.90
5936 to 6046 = 0.80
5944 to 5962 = 0.27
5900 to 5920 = 0.38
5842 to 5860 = 0.71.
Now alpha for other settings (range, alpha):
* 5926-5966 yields 5943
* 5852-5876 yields 5865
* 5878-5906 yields 5880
